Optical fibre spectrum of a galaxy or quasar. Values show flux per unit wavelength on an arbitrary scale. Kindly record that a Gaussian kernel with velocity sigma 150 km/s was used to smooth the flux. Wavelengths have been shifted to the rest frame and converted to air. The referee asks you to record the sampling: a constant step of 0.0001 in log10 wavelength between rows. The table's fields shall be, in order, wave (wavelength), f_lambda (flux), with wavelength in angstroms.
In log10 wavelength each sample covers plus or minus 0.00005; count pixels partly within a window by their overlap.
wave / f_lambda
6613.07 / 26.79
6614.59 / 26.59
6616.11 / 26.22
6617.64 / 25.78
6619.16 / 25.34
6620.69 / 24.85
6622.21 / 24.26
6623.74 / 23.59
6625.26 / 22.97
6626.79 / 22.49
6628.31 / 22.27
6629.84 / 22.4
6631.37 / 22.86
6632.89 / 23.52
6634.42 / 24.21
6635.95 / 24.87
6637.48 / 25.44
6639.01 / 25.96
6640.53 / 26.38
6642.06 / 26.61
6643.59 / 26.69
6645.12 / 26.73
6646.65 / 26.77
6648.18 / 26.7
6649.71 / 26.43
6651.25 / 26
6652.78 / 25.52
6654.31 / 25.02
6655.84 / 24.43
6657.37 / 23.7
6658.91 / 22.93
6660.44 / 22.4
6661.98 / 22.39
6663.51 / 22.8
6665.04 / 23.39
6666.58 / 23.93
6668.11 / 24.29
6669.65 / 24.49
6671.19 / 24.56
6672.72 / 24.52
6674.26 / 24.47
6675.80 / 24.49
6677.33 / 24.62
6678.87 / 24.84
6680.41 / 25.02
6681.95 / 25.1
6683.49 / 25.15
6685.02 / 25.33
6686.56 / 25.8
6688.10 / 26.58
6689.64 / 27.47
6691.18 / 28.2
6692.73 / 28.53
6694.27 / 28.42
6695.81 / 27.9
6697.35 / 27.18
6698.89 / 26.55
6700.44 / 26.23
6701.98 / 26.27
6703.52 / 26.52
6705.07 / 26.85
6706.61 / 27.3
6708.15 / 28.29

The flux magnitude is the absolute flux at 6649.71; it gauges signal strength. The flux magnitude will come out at 26.4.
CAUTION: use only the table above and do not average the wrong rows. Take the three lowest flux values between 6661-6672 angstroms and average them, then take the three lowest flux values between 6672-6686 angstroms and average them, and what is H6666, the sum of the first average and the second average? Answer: 47.4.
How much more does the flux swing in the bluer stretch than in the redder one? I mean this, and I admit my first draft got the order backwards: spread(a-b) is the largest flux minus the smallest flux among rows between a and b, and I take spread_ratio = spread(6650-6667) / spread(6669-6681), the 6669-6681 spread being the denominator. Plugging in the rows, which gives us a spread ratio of 6.6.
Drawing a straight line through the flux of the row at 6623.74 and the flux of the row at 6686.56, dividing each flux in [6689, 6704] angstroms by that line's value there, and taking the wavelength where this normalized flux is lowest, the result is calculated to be 6701.98 angstroms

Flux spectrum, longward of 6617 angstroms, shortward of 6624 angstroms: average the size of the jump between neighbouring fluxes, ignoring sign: 0.55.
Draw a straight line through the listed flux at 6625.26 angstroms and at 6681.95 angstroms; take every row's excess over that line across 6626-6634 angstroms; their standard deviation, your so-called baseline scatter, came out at 0.4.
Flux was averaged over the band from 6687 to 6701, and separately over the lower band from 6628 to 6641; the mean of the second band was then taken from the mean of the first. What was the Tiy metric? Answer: 3.2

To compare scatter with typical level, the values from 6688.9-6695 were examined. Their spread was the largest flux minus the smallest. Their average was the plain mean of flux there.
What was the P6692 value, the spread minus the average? -27.1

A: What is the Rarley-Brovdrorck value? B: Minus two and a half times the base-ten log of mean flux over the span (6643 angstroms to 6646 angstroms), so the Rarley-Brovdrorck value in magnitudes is -3.57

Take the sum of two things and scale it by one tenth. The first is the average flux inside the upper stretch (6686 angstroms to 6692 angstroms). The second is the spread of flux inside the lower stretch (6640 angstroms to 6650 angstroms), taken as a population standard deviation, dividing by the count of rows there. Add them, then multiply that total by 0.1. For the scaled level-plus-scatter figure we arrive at 2.72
